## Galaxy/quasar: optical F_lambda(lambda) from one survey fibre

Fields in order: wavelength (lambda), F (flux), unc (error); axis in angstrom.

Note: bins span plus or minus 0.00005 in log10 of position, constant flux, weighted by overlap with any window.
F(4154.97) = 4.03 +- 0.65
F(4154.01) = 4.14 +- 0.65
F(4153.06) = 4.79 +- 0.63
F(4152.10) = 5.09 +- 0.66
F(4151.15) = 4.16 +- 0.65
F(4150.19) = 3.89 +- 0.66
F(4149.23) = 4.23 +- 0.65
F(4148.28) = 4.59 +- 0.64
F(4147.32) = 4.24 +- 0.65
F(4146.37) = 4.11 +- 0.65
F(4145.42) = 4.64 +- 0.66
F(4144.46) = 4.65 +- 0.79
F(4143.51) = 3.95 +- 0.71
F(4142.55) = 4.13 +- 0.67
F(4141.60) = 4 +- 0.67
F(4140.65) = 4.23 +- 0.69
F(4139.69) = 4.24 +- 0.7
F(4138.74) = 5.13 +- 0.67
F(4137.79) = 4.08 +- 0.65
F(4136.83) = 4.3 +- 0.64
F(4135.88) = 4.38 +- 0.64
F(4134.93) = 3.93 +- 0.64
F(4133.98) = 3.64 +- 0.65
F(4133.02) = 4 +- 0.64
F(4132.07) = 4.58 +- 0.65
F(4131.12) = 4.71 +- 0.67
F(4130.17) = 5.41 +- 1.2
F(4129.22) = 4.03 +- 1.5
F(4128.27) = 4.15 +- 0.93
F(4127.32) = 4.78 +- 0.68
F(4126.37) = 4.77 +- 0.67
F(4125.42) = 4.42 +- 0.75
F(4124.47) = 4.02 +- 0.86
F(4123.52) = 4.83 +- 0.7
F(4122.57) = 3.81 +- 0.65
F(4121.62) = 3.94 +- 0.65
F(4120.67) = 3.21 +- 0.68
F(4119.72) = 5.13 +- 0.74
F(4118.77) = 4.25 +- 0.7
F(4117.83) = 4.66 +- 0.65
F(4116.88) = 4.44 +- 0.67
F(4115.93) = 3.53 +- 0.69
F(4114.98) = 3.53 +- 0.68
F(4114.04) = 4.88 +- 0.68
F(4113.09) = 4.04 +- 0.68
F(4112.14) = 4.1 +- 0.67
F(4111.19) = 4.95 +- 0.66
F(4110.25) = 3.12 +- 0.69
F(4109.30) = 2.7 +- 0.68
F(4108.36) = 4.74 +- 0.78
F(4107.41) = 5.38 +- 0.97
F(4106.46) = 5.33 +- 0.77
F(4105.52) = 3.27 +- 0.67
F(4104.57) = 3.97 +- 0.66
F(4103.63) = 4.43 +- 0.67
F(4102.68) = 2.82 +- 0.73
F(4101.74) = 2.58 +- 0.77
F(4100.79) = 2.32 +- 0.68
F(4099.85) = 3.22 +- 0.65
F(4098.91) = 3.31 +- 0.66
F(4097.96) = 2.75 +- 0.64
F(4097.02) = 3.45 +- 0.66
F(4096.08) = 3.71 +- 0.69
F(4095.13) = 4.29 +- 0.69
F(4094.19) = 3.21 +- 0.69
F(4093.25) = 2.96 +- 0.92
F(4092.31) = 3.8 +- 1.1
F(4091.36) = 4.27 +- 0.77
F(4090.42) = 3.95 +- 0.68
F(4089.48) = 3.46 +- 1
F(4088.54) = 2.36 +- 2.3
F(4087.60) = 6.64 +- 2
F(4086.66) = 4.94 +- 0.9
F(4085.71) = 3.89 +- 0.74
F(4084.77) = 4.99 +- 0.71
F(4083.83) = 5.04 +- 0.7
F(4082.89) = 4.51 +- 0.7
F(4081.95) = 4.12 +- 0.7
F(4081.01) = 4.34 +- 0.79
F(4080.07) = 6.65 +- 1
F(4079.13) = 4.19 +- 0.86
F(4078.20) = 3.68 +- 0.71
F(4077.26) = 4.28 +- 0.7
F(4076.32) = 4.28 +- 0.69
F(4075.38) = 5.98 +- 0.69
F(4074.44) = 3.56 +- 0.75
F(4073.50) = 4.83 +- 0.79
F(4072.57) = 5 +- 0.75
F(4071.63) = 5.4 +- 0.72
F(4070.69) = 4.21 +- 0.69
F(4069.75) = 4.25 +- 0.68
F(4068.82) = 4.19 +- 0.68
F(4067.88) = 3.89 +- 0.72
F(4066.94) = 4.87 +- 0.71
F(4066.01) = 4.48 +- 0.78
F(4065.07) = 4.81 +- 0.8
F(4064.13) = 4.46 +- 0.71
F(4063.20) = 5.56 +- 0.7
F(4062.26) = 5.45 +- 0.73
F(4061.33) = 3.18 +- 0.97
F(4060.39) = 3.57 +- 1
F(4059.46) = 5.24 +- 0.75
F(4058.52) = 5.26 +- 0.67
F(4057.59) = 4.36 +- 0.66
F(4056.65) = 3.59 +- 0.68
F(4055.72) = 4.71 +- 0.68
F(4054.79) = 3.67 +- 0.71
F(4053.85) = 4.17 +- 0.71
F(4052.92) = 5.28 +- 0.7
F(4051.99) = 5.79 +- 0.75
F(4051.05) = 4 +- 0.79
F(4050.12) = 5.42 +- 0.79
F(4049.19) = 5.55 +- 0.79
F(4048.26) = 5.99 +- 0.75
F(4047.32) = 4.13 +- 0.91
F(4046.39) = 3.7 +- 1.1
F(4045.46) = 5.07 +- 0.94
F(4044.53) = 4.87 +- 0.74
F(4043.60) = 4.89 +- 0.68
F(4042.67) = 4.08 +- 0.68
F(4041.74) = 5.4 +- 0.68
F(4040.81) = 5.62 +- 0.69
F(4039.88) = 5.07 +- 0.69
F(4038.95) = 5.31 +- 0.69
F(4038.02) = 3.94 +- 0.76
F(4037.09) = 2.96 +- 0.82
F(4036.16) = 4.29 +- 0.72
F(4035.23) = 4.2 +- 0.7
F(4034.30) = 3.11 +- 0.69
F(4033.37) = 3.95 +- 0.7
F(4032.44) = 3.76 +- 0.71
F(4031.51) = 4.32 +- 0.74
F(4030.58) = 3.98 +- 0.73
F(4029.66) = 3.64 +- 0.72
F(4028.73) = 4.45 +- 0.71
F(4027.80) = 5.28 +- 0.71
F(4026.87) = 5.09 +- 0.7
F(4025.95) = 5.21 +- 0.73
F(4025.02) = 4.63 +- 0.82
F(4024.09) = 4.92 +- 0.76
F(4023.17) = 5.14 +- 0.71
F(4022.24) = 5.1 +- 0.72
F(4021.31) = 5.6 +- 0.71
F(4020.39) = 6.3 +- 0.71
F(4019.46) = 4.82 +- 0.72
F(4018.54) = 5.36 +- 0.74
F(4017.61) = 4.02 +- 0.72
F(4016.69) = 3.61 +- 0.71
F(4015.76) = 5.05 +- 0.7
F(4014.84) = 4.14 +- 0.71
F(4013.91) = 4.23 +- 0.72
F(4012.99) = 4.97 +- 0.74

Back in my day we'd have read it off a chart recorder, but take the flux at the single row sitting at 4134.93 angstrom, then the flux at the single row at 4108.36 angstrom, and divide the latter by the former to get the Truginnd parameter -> 1.21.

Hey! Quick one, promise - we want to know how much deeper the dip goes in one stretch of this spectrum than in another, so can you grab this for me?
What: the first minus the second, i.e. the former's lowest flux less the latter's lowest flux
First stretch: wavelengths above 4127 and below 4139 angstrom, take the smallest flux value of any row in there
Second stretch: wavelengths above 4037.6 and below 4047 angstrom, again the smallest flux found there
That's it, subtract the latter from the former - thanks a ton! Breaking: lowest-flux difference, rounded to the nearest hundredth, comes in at -0.06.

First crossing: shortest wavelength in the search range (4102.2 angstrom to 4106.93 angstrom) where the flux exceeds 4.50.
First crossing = 4106.46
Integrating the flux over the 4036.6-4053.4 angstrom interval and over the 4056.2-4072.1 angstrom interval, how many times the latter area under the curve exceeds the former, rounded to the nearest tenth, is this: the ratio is 0.9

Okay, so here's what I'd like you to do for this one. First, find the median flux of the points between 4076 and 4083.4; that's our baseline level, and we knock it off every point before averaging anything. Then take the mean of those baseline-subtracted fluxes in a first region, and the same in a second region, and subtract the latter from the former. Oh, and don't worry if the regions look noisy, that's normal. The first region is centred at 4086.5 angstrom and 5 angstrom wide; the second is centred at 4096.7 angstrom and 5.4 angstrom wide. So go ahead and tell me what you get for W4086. 1.1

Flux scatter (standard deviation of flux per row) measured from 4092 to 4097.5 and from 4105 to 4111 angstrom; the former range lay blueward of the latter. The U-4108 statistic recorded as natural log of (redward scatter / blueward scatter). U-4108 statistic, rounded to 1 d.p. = 0.9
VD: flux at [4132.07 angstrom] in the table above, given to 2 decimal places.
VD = 4.58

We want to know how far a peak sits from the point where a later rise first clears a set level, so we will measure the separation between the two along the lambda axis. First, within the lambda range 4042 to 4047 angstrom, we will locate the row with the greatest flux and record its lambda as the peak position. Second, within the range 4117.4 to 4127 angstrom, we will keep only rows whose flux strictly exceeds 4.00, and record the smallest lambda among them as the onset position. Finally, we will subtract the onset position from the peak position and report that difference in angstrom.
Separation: -72.4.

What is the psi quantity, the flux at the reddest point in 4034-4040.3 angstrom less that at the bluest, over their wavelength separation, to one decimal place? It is 0.4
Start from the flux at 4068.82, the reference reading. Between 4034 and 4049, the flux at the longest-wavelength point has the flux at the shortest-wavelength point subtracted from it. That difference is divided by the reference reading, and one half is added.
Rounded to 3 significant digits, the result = 1.19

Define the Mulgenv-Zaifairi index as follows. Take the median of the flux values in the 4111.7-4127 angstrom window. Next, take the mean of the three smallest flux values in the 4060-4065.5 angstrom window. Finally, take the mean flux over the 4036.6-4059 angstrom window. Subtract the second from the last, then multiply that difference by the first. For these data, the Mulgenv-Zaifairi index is 4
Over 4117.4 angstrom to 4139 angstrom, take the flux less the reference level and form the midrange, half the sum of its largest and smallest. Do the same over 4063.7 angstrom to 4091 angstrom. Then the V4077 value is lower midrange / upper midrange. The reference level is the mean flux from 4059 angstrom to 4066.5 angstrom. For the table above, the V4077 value 0.3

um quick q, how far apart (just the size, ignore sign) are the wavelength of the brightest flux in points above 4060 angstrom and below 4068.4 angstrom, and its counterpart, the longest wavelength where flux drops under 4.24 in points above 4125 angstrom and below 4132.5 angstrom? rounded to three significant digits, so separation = 66.0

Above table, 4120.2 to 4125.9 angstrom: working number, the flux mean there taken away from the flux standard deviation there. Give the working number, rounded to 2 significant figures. -3.5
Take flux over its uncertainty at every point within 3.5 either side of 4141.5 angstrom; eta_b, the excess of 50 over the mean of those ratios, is 43.8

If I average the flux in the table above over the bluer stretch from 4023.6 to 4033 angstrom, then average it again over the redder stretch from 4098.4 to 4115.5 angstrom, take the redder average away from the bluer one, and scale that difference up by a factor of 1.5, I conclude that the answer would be 1.1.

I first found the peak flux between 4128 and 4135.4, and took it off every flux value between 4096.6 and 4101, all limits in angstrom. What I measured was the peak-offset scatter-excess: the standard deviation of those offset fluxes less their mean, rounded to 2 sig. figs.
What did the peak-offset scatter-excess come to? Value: 2.8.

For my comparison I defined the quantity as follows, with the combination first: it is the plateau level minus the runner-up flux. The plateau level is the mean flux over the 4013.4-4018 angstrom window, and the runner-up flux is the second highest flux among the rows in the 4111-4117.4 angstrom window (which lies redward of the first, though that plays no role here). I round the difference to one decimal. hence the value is -0.7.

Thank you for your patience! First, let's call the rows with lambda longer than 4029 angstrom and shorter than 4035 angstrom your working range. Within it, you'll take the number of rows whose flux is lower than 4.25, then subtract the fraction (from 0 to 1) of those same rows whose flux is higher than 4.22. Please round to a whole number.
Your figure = 5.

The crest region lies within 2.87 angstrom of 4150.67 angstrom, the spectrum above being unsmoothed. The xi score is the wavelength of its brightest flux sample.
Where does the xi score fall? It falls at 4152.10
